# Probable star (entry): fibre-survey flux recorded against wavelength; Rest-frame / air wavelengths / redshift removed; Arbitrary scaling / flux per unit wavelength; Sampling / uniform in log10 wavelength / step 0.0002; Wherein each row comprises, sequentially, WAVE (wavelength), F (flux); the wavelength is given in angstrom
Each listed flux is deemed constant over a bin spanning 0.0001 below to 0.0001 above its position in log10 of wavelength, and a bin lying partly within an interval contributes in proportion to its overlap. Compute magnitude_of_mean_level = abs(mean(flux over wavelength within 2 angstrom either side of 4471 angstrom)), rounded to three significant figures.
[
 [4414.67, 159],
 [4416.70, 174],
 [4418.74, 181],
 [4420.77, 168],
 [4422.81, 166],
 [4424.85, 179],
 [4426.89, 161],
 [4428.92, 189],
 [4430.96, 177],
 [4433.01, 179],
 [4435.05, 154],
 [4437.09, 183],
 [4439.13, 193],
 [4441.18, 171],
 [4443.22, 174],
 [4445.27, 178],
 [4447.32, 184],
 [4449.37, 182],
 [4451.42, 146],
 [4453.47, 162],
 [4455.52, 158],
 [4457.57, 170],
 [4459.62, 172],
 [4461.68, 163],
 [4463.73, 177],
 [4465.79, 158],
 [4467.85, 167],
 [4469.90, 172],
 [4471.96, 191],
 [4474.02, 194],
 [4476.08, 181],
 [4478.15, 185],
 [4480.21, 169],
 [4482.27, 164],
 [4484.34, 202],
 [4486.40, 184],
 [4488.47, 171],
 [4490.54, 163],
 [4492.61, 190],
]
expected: 182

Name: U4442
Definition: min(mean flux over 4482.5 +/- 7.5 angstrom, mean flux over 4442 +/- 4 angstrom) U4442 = 179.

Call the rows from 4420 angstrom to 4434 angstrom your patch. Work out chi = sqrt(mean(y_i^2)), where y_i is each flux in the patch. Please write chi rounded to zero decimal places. 174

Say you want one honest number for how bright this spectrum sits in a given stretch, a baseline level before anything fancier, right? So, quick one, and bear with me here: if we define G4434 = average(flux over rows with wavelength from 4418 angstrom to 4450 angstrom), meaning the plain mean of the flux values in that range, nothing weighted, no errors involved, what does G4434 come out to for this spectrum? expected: 176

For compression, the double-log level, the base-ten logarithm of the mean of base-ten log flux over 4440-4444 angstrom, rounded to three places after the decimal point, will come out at 0.350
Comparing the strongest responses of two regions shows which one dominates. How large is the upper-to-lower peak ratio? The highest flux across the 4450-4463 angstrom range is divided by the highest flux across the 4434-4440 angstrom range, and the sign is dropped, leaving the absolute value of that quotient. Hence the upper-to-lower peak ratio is 0.89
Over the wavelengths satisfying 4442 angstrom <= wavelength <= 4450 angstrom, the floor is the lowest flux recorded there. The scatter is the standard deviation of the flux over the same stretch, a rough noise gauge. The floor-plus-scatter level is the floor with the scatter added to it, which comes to 178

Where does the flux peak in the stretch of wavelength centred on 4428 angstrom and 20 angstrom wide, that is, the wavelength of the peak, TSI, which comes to 4428.92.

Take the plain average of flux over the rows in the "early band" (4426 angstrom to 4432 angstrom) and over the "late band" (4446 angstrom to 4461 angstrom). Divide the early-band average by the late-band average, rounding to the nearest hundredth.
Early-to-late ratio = 1.05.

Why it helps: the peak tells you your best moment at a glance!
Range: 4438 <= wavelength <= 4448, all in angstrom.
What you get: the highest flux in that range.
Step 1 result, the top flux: 193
